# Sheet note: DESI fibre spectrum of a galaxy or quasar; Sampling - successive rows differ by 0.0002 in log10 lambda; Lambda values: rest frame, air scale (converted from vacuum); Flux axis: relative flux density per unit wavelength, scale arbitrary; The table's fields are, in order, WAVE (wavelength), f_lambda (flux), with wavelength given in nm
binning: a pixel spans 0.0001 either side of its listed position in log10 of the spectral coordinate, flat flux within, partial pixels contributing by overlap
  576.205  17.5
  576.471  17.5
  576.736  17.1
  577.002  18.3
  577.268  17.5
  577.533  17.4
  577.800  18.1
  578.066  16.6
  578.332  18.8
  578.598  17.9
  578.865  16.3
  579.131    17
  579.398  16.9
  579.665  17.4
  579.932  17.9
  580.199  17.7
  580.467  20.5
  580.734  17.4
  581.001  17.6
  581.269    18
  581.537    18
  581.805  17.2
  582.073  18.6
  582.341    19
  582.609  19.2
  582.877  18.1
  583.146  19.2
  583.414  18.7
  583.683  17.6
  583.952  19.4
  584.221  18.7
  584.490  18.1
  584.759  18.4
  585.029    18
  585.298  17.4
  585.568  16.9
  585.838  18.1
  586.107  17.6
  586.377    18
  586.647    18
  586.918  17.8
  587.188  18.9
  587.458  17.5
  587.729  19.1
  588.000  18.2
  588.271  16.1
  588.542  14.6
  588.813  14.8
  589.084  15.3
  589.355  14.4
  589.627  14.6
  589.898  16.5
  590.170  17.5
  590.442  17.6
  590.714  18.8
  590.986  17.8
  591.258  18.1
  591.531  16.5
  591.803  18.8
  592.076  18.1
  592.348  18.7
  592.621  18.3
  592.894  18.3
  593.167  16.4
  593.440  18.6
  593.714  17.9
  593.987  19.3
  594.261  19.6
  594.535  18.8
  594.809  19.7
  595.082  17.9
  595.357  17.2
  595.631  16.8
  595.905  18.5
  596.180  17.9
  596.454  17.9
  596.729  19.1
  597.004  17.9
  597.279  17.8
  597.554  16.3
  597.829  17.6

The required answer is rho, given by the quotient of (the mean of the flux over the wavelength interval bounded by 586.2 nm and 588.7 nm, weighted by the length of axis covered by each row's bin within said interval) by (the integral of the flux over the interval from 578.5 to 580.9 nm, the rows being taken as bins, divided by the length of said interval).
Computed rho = 0.99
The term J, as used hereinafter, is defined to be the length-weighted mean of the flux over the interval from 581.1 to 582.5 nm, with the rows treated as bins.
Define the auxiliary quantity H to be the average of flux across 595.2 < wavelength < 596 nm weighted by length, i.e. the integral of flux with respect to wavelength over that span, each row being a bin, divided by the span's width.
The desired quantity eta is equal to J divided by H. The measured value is 1.04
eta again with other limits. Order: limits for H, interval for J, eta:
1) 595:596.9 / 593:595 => 1.04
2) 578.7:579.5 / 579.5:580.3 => 1.05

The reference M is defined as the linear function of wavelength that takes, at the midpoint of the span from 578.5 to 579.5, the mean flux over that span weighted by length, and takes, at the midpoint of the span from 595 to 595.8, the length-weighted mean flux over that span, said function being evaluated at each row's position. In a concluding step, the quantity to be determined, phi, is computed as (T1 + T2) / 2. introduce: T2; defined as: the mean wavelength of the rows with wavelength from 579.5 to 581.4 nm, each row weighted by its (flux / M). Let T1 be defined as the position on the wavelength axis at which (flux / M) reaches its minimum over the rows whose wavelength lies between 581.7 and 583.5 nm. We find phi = 581.14 nm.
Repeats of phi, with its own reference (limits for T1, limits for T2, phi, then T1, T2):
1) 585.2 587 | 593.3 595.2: 589.92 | 585.568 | 594.26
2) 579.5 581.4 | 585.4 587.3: 583.56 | 580.734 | 586.39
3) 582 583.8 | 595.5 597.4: 590.07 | 583.683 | 596.46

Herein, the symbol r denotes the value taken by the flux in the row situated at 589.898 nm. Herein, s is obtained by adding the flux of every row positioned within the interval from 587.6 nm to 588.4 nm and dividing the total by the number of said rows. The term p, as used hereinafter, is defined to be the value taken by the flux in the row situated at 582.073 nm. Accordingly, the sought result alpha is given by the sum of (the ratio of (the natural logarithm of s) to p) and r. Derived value 16.7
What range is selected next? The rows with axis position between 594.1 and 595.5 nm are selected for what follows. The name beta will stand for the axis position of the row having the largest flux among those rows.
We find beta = 594.809 nm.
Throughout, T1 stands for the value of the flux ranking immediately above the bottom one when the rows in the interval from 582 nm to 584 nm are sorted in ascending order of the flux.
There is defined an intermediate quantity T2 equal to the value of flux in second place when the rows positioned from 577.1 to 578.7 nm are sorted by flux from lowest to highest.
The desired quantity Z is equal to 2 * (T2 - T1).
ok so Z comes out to -1.4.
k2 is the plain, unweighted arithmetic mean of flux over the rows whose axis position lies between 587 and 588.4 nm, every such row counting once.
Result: 18.0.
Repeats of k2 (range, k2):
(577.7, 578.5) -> 17.8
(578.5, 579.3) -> 17.1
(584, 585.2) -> 18.3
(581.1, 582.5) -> 18.2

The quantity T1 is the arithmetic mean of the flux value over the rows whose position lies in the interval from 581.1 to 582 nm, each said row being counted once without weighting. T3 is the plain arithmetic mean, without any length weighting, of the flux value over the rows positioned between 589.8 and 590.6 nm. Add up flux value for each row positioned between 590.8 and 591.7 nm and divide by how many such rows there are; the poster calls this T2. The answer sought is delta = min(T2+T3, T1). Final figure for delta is 17.7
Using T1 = 17.73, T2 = 17.5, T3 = 17.2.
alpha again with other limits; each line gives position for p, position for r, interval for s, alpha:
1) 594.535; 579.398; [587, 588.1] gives 17.1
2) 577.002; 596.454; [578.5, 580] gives 18.1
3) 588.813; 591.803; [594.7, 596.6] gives 19.0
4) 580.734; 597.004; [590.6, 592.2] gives 18.1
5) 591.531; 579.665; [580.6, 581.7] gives 17.6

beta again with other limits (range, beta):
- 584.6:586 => 584.759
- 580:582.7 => 580.467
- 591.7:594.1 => 593.987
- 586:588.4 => 587.729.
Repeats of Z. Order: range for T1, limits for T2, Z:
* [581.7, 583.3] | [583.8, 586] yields -1.4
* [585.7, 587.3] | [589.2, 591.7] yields -6.4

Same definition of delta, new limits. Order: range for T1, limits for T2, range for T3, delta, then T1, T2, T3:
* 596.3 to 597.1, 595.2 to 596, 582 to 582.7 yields 18.3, 18.30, 17.5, 18.9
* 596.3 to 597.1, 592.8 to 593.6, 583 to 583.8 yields 18.3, 18.30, 17.8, 18.5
